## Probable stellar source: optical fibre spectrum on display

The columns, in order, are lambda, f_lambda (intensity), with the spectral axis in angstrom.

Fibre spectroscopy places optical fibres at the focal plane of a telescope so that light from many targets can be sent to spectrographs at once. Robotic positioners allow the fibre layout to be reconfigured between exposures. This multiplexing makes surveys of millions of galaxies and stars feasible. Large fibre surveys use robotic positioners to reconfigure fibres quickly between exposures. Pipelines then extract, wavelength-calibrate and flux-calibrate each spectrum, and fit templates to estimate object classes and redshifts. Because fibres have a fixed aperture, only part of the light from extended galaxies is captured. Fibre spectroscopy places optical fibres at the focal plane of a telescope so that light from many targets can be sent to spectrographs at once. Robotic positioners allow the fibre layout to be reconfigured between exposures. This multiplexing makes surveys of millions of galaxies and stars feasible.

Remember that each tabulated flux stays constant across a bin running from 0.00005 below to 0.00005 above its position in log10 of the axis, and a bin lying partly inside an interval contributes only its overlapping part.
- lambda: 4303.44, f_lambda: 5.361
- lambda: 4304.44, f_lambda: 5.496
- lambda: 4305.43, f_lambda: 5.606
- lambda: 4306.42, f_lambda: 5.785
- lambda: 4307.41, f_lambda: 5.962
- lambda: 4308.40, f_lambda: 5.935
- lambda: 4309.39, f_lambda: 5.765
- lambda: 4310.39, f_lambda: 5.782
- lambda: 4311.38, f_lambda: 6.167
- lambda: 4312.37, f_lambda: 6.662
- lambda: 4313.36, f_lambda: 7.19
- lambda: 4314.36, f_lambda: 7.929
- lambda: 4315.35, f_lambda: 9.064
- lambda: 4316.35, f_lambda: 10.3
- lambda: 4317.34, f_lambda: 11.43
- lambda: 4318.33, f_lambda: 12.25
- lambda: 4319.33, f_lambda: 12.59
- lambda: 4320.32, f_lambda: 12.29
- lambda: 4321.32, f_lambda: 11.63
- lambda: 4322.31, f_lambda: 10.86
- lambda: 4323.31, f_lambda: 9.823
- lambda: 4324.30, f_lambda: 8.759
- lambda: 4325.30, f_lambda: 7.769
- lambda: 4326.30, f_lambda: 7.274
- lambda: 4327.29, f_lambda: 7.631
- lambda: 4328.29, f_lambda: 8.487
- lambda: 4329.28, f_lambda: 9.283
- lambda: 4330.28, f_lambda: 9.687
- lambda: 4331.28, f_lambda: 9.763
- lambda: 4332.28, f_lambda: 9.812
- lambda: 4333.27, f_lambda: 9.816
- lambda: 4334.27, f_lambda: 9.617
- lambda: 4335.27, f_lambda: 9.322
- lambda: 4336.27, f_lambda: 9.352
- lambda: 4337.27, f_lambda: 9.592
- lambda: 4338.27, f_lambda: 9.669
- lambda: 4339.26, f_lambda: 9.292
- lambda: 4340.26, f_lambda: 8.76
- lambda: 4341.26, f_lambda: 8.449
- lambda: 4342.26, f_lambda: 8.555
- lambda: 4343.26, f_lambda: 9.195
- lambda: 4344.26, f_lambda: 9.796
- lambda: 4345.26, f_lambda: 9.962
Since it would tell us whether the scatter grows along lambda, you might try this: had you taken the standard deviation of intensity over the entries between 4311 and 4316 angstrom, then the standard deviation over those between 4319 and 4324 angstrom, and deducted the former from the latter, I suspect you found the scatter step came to -0.01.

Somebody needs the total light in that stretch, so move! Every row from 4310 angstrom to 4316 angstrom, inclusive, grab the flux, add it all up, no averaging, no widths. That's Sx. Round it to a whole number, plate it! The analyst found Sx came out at 43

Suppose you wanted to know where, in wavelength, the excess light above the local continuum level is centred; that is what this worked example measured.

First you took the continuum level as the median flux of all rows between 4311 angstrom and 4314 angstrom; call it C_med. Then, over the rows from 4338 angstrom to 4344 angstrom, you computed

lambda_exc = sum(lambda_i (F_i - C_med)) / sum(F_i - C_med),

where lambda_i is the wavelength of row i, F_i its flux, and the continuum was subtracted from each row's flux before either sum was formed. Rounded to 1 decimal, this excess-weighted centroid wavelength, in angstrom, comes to 4340.6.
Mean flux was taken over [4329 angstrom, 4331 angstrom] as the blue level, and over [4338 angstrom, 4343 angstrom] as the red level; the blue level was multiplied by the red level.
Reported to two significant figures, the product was 85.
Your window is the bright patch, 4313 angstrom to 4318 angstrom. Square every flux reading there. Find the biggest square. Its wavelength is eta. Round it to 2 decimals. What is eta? 4317.34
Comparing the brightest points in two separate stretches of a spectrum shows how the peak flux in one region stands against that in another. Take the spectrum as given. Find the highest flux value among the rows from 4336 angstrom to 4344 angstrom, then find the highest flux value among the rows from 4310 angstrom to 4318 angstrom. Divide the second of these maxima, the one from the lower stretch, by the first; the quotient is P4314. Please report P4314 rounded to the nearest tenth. 1.2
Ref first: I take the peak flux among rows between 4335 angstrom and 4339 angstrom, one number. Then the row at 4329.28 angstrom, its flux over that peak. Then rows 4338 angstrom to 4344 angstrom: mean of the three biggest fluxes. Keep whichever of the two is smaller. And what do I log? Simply 1.0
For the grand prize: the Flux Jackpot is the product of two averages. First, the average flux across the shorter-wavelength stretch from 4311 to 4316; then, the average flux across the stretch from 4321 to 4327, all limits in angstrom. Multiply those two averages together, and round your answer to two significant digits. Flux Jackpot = 69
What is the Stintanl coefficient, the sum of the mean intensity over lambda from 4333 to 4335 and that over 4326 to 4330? 17.9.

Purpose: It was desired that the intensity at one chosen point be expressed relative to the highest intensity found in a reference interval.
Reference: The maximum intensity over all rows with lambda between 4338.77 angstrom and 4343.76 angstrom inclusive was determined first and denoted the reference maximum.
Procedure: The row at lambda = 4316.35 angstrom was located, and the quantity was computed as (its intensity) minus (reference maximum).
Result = 1.0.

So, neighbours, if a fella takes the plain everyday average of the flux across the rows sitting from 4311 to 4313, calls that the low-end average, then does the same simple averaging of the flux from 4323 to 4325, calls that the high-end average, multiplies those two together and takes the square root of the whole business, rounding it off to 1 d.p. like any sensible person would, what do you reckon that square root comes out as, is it 7.7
